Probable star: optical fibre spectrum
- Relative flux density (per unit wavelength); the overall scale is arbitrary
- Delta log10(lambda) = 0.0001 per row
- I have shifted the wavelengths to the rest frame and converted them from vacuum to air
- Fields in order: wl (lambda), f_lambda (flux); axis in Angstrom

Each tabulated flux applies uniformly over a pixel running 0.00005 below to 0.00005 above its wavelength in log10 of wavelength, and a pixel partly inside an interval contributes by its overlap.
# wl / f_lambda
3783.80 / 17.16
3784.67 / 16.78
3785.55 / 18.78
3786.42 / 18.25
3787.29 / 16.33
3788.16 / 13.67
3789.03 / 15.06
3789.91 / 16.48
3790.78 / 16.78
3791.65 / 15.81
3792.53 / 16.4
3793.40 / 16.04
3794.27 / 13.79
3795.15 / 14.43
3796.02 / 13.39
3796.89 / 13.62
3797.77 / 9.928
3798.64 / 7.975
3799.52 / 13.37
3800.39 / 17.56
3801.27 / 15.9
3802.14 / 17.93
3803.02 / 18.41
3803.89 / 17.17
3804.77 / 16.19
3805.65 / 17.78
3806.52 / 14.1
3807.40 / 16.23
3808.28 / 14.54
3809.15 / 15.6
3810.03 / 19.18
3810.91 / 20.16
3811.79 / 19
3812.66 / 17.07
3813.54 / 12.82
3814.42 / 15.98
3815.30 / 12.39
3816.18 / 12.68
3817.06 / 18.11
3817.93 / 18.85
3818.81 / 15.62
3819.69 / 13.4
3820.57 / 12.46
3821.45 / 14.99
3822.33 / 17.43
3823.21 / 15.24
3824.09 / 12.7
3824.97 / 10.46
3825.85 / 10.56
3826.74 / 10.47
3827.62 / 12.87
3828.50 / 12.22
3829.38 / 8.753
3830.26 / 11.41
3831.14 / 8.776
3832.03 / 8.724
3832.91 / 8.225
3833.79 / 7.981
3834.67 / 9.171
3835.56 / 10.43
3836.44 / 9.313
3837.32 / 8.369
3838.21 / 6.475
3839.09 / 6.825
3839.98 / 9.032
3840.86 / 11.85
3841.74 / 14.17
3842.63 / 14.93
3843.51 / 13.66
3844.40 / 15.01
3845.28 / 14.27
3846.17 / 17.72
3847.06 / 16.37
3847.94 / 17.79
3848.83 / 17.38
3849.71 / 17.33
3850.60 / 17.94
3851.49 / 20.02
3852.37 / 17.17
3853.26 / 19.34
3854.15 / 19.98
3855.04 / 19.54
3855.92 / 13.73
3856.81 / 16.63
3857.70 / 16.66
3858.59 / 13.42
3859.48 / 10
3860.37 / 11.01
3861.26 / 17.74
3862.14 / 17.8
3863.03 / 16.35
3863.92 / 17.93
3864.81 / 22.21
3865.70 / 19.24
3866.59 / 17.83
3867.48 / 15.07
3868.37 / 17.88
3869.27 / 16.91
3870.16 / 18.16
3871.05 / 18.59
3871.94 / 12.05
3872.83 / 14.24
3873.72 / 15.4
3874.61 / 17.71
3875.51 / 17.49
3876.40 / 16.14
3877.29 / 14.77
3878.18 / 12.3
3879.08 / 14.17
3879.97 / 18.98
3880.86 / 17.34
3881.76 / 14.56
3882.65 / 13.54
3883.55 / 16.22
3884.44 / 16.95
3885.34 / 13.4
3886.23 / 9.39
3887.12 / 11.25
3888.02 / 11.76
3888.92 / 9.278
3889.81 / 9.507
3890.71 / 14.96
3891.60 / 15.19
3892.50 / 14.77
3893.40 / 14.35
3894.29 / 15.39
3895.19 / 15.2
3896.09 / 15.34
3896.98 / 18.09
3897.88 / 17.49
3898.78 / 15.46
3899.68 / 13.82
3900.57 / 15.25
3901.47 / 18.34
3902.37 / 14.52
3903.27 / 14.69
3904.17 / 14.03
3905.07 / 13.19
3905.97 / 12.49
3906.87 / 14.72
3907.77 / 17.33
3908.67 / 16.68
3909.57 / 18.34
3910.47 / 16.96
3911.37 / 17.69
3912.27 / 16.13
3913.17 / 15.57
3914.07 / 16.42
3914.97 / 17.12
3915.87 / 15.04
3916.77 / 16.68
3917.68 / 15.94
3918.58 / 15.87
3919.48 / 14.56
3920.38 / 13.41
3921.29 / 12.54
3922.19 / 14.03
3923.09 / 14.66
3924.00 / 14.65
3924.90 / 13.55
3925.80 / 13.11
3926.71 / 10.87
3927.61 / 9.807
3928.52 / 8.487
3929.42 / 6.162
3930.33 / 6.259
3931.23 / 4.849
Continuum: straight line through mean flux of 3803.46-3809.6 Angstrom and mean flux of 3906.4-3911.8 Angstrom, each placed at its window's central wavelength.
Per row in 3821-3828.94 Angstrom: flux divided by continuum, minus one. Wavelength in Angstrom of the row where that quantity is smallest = 3826.74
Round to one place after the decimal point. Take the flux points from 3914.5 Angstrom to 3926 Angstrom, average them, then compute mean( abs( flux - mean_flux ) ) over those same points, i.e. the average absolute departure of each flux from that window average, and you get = 1.1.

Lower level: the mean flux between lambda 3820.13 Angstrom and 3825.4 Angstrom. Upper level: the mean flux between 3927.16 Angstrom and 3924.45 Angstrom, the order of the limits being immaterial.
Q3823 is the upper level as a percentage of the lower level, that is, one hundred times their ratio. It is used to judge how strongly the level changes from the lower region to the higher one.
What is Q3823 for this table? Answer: 90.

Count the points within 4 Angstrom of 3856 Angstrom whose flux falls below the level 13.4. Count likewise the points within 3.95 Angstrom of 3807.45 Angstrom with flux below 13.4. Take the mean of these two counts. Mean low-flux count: 0.5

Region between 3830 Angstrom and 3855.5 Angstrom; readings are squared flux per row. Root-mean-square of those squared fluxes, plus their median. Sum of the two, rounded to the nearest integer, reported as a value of 433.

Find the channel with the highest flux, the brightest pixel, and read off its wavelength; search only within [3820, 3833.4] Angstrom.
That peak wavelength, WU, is 3822.33 Angstrom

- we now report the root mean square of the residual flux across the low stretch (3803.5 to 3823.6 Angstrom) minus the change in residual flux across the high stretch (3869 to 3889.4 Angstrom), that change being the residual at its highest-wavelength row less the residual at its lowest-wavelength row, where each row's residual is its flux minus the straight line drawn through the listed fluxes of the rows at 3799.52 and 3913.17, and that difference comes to 11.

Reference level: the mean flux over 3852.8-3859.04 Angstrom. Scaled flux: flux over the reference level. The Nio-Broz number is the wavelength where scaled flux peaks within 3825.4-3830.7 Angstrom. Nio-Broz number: 3827.62 Angstrom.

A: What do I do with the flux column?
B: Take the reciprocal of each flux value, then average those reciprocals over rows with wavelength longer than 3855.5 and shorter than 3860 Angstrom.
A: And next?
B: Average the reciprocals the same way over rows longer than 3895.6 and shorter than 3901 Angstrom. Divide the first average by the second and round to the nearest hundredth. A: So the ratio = 1.16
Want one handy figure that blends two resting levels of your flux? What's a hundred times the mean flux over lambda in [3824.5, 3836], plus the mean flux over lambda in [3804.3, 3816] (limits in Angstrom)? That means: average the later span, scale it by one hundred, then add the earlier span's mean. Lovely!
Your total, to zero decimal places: 1017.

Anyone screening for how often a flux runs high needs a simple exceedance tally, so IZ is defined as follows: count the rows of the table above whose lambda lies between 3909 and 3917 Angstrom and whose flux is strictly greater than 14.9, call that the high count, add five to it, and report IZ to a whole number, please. 14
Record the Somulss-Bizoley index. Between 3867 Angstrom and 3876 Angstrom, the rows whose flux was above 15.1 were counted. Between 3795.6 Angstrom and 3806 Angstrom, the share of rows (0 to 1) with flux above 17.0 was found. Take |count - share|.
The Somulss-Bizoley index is 7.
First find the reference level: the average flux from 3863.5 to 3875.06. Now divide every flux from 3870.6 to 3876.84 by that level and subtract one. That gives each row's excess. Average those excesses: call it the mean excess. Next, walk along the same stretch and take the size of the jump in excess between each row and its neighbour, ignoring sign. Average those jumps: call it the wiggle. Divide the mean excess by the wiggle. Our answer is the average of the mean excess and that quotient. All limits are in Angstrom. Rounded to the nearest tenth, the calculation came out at -0.3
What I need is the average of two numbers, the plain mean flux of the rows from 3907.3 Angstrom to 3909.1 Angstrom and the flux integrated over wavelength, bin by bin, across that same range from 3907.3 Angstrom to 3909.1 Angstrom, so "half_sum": 23.8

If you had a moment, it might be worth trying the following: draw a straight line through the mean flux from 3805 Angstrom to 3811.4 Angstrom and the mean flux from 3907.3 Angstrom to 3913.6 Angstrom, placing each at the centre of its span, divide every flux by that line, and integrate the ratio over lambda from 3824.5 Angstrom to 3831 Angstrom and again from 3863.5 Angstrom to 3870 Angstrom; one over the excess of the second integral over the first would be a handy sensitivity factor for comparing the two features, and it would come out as 0.4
